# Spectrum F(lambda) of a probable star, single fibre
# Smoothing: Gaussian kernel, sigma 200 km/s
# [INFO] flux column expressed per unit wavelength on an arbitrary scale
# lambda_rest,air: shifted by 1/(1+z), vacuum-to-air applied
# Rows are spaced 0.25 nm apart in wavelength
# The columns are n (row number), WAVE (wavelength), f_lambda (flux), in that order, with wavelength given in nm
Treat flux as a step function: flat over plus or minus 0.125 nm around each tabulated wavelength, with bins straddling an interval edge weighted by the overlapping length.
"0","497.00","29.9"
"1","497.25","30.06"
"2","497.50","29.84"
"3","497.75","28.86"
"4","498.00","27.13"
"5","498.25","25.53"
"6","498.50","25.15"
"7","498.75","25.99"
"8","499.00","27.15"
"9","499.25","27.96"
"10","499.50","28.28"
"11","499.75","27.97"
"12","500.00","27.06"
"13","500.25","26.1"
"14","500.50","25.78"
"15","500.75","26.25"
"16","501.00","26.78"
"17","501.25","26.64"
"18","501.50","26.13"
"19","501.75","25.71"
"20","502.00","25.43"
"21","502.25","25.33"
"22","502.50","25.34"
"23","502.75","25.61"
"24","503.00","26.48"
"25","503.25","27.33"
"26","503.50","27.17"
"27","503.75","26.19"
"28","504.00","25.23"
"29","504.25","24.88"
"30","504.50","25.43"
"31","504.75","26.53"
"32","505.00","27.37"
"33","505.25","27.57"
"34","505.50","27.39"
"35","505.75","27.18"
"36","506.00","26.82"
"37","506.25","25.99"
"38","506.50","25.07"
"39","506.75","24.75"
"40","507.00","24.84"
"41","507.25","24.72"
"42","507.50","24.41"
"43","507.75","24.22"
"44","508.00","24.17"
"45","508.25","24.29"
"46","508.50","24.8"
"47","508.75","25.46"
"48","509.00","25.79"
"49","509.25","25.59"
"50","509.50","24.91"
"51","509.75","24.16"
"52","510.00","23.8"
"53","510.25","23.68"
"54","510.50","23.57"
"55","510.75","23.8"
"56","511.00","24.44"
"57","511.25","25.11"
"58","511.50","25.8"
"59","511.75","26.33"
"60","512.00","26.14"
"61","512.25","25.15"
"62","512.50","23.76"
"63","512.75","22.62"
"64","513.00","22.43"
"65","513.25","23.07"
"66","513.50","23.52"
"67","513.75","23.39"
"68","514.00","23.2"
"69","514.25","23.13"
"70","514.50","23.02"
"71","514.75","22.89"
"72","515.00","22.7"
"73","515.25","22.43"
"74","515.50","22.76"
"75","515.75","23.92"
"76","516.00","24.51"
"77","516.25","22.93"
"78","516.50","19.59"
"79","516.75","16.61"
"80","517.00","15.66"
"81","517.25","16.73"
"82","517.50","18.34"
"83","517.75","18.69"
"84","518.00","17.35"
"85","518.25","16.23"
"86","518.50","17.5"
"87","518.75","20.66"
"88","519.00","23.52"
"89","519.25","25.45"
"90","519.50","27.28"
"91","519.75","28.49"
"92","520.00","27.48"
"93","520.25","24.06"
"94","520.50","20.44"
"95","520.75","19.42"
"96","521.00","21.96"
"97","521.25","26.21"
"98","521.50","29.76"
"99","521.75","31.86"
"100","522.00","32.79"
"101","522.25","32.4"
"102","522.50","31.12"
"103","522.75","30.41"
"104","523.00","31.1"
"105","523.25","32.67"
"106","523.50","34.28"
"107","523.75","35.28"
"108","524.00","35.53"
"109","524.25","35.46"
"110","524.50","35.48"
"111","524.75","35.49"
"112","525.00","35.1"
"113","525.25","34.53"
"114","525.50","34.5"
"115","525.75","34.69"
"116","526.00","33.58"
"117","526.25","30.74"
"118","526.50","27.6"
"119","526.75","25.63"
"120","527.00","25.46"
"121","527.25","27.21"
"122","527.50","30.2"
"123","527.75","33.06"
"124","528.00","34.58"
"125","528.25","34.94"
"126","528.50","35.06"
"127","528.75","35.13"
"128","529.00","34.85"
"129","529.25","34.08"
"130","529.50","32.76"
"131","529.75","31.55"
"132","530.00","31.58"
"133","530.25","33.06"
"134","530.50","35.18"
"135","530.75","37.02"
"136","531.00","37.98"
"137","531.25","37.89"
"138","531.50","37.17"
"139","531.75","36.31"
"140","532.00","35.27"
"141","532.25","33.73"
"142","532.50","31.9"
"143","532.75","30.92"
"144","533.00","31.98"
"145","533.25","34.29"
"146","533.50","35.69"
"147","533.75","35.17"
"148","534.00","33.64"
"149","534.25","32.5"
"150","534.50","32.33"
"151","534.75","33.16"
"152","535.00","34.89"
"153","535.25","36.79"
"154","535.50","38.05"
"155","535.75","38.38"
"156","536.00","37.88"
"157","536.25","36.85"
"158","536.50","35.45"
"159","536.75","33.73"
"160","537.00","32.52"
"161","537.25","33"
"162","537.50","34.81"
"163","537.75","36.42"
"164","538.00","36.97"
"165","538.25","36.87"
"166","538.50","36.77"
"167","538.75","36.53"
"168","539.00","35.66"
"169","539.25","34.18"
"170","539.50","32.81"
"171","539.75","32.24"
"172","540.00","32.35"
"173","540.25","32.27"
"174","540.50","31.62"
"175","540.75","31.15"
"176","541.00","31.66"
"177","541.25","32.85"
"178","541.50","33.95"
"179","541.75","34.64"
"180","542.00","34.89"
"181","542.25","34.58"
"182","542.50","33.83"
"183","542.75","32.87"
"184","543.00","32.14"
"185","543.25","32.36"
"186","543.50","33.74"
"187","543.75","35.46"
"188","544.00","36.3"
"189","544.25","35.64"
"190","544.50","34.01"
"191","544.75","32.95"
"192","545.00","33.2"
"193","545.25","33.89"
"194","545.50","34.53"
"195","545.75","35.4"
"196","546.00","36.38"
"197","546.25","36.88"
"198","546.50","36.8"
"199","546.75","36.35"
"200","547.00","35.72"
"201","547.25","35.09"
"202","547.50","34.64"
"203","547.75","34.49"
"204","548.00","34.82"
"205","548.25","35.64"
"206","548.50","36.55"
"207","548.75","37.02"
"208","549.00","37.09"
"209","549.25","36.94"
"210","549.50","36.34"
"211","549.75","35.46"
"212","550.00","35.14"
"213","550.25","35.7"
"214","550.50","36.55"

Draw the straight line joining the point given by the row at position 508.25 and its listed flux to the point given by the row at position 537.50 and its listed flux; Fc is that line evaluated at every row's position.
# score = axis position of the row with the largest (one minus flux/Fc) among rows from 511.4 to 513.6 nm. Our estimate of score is 513.00 nm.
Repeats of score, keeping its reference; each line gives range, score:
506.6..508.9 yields 508.00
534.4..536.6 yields 534.50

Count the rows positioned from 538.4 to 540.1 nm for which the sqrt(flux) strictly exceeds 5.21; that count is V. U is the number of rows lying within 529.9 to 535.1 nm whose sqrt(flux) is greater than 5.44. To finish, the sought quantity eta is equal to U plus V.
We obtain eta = 28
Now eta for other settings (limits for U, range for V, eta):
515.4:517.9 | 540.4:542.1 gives 7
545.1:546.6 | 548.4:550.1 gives 13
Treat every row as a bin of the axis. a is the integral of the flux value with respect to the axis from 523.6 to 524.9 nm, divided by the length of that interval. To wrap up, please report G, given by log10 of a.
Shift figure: 1.55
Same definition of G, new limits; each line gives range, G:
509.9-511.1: 1.38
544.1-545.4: 1.53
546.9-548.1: 1.54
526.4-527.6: 1.43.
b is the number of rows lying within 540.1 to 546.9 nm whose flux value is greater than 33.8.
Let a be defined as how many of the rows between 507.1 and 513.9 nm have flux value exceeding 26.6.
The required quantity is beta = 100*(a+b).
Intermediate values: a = 0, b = 16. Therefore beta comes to 1600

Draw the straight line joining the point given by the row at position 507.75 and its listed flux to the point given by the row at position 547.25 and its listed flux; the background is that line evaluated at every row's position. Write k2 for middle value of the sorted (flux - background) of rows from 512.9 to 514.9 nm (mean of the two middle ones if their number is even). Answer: -3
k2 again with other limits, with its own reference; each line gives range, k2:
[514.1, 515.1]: -3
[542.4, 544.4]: 0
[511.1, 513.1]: 0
